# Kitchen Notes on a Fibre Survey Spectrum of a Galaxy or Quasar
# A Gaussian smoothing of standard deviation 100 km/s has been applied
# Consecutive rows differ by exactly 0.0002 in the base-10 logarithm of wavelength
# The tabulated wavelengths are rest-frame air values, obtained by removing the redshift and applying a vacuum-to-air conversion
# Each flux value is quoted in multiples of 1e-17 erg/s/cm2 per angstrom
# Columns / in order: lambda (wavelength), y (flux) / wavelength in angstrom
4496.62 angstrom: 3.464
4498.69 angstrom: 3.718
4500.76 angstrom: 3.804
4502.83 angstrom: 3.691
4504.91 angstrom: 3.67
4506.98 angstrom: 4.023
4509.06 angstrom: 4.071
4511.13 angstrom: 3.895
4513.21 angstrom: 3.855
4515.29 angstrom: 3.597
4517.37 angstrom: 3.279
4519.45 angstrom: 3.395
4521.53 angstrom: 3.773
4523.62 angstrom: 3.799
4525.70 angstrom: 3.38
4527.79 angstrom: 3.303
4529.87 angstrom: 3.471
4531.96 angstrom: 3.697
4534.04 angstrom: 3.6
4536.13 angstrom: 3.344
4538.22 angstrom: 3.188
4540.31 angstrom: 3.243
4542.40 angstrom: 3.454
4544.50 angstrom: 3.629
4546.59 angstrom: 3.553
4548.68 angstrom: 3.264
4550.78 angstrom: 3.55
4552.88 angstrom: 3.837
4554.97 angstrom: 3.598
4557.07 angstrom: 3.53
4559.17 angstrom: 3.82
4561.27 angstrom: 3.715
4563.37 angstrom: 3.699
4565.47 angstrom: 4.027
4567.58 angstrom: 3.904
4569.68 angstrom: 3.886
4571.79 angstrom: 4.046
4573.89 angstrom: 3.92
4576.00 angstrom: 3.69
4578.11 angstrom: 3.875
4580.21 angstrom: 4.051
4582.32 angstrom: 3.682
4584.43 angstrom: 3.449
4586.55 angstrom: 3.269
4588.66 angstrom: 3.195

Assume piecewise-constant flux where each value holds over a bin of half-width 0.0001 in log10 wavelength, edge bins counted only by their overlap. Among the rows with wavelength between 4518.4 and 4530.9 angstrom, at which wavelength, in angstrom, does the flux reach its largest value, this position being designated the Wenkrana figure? 4523.62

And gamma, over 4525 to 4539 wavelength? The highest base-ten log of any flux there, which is 0.568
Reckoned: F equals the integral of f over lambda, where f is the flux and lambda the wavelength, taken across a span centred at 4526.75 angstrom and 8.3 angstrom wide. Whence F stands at 29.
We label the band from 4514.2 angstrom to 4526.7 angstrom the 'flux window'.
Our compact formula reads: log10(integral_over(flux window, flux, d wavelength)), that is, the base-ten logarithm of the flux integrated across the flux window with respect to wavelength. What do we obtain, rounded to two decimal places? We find 1.65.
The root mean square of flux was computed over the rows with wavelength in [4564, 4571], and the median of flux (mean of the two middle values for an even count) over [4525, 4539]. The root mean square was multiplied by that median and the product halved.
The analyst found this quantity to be 6.66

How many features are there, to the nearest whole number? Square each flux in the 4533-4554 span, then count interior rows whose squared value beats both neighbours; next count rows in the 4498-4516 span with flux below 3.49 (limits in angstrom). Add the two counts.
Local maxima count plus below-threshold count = 1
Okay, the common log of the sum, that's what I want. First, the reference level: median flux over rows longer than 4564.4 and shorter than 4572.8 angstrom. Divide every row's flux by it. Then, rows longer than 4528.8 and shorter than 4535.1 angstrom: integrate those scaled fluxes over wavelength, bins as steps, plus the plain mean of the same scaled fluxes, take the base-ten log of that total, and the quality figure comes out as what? 0.82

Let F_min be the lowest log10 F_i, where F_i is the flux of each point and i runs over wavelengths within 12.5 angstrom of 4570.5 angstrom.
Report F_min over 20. 0.0283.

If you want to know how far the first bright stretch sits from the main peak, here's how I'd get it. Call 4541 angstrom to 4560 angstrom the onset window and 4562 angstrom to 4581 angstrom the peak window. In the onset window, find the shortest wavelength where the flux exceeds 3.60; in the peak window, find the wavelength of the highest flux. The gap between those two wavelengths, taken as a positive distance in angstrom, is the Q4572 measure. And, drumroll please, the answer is 35.7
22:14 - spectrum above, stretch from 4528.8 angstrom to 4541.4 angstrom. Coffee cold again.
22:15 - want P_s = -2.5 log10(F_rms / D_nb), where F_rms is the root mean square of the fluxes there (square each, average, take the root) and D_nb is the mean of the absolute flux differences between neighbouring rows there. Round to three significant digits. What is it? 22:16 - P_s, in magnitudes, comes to -3.34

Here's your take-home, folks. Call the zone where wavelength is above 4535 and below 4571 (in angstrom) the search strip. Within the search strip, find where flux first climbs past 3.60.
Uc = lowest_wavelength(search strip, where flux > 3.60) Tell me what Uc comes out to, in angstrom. 4544.50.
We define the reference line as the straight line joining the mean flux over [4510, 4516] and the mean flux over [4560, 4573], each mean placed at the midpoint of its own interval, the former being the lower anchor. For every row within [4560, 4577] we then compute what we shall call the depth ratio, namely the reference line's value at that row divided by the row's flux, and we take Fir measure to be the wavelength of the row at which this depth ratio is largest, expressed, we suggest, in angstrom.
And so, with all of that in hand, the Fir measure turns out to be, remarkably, 4576.00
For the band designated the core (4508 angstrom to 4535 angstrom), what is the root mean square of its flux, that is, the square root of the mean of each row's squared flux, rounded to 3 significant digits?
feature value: 3.63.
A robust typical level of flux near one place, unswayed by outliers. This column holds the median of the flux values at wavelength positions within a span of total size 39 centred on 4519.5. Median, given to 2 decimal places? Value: 3.67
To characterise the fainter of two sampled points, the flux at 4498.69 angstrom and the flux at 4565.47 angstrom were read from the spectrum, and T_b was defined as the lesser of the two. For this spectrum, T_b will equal 3.72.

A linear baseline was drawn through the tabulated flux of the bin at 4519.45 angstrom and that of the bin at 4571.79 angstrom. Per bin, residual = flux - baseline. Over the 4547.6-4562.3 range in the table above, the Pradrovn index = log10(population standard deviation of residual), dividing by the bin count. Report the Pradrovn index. -0.80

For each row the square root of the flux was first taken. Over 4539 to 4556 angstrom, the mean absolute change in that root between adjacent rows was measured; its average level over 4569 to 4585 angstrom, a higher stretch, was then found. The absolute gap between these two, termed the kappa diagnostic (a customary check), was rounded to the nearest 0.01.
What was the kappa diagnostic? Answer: 1.90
